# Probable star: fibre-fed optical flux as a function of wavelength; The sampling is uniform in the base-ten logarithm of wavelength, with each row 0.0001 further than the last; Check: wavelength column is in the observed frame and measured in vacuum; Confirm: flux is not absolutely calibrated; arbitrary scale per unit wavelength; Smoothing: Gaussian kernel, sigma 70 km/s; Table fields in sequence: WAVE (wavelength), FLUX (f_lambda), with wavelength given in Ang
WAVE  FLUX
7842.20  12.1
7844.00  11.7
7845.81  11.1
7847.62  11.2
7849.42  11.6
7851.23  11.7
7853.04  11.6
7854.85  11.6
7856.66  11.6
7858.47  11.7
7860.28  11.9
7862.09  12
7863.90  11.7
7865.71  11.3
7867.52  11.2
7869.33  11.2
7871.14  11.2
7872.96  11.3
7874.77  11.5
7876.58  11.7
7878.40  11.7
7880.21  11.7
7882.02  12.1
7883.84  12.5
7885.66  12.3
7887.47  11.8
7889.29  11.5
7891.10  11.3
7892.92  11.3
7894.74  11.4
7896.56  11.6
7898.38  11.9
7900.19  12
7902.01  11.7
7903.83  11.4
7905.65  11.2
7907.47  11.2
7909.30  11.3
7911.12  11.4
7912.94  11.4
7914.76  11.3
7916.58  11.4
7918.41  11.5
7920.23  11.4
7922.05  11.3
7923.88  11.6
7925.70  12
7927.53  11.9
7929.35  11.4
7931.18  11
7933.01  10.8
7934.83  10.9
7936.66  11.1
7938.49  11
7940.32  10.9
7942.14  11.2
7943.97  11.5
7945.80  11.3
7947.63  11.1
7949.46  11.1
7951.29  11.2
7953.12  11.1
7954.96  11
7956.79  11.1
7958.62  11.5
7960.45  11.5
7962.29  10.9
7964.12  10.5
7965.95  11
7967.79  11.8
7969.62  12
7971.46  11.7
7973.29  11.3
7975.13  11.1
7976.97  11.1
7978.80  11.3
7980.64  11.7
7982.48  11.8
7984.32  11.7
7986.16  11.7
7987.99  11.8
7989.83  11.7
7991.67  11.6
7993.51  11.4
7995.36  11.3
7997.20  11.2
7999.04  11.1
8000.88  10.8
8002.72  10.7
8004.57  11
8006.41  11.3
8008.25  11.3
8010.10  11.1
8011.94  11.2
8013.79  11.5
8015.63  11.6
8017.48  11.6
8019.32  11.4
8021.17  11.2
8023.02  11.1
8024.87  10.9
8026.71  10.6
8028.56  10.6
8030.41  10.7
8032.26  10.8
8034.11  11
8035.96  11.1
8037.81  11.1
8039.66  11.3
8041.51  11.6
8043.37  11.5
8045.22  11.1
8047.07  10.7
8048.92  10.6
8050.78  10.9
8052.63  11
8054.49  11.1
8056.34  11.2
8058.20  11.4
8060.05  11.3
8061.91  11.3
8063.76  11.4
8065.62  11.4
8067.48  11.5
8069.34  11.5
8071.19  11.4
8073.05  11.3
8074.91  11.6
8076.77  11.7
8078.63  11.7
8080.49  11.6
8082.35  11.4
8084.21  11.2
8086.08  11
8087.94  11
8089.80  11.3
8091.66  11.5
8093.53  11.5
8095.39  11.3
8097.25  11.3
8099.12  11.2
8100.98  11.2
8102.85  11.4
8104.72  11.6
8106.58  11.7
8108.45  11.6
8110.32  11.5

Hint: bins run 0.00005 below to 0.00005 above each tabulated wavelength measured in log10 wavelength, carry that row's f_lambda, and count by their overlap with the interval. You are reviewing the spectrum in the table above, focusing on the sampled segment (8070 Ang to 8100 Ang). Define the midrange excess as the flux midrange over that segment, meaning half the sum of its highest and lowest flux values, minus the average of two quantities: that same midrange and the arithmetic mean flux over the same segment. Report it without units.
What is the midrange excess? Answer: -0.01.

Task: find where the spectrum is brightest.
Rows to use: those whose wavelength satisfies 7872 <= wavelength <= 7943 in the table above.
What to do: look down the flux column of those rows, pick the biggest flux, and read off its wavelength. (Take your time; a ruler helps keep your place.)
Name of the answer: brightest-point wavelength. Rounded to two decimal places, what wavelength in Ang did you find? 7883.84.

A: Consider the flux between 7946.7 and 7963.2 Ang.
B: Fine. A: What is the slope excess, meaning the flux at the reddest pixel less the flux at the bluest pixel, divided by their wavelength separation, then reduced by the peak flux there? -11.5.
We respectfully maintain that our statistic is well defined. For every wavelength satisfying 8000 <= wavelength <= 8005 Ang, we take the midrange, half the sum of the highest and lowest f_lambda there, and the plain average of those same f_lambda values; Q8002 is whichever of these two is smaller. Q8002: 10.8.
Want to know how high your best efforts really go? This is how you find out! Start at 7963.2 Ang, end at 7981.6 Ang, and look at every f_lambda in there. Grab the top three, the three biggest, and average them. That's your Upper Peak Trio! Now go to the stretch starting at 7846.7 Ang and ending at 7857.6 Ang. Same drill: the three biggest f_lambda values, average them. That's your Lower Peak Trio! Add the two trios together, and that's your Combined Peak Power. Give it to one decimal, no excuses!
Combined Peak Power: 23.5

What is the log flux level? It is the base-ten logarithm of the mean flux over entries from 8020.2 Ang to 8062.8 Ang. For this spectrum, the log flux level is 1.04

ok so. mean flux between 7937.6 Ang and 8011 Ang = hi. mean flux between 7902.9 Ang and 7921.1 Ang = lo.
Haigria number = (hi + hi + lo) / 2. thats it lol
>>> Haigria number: 17.0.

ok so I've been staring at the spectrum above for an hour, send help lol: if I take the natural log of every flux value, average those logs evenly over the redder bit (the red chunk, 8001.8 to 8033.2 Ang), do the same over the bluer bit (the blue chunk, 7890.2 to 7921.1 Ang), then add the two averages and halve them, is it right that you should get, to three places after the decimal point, 2.422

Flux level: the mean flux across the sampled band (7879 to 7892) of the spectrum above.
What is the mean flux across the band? 11.9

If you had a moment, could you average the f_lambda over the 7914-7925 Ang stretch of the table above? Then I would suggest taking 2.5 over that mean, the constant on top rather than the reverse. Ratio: 0.219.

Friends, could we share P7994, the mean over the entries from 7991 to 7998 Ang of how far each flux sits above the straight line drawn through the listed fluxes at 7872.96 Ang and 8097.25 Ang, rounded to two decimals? 0.07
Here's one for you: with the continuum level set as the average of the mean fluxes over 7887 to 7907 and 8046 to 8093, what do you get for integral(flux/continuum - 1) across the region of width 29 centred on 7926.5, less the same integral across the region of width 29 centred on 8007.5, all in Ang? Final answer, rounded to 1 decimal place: 0.2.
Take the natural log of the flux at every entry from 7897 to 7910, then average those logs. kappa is 2.44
